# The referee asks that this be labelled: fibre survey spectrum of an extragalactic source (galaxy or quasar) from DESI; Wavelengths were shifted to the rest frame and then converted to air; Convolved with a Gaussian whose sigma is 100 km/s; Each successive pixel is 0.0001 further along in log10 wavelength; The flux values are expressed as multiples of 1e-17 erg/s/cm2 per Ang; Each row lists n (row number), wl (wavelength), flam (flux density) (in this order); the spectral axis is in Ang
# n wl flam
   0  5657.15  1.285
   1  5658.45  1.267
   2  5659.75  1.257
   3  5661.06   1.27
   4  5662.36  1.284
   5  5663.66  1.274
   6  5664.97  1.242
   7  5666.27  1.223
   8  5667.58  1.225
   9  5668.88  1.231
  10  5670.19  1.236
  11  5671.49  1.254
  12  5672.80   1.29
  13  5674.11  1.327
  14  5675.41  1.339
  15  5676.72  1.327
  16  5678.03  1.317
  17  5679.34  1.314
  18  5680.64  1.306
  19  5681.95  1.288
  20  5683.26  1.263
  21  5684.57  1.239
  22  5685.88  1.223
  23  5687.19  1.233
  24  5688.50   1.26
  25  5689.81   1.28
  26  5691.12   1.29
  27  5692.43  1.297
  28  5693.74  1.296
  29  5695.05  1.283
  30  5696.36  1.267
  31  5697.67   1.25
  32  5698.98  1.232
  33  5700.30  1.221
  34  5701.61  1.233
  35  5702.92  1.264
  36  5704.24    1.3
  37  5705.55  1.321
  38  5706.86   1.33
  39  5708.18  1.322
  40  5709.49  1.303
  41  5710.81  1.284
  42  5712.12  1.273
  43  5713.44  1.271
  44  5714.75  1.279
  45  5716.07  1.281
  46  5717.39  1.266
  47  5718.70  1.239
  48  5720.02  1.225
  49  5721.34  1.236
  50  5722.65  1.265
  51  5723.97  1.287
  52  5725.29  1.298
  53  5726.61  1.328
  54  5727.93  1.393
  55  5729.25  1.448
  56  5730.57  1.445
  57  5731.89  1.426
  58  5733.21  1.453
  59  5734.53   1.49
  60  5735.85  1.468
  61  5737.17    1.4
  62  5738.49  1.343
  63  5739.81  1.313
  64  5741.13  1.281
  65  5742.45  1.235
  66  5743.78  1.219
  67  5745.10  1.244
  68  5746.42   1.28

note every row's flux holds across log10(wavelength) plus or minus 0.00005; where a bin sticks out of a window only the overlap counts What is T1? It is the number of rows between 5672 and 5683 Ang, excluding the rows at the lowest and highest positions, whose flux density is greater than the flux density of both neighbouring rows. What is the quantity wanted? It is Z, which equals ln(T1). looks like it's 0.0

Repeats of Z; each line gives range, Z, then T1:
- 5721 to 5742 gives 0.7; 2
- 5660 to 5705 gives 1.1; 3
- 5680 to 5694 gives 0.0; 1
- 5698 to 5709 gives 0.0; 1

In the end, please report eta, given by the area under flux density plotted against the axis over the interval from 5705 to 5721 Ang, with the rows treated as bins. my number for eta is 20.5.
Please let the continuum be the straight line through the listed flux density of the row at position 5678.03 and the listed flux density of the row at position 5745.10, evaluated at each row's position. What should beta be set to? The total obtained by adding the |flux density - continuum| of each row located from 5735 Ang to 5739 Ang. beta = 0.45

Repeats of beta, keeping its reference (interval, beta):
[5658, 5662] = 0.22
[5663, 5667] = 0.25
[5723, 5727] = 0.12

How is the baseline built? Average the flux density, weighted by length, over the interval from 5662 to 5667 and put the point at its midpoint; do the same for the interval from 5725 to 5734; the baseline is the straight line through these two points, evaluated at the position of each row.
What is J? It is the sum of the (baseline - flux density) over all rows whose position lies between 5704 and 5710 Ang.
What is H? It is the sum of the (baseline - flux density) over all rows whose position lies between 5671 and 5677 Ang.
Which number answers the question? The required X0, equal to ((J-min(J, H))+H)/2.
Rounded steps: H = -0.16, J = 0.18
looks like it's 0.09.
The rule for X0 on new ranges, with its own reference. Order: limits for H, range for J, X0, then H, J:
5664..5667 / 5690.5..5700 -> 0.18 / 0.05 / 0.35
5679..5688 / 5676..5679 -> 0.10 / 0.21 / -0.08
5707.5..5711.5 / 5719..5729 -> 0.35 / 0.16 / 0.70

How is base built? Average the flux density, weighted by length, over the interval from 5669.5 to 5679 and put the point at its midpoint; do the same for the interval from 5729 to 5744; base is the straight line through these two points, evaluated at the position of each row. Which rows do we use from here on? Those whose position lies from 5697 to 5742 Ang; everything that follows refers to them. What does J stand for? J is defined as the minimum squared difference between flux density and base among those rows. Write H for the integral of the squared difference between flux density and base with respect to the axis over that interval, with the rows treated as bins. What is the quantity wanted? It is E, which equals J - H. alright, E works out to -0.279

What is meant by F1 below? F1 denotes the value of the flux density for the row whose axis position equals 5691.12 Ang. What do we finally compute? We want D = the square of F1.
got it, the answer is 1.66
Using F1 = 1.29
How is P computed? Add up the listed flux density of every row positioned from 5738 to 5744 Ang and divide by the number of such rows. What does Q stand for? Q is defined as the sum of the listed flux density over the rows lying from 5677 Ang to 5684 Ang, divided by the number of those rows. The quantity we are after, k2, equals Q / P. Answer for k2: 1.02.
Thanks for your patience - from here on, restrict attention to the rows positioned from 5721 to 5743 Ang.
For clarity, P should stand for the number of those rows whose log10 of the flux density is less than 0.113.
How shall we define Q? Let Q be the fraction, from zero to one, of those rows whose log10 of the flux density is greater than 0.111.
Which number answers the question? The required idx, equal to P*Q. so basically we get 3.5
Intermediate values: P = 5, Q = 0.71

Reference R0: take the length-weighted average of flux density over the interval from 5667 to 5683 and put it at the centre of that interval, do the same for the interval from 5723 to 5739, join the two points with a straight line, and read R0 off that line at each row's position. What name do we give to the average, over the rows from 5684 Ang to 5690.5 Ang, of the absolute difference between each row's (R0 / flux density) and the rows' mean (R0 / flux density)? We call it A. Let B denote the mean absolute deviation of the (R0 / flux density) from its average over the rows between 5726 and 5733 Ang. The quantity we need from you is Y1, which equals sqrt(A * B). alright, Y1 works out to 0.018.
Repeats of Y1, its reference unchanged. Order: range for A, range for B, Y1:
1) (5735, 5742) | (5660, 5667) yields 0.030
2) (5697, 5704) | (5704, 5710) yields 0.010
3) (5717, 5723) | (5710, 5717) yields 0.007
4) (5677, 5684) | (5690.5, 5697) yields 0.013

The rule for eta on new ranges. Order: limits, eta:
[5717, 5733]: 21.2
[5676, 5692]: 20.5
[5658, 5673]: 18.8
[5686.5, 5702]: 19.6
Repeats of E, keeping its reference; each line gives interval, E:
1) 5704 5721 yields -0.095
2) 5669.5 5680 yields -0.011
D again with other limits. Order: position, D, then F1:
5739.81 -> 1.72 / 1.313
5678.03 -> 1.73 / 1.317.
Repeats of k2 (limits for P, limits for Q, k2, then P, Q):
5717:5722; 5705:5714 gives 1.05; 1.24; 1.30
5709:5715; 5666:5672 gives 0.96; 1.28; 1.23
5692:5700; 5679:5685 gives 1.01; 1.27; 1.28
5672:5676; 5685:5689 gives 0.94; 1.32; 1.24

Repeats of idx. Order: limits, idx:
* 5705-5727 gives 3.9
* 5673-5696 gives 5.2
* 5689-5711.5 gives 4.9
